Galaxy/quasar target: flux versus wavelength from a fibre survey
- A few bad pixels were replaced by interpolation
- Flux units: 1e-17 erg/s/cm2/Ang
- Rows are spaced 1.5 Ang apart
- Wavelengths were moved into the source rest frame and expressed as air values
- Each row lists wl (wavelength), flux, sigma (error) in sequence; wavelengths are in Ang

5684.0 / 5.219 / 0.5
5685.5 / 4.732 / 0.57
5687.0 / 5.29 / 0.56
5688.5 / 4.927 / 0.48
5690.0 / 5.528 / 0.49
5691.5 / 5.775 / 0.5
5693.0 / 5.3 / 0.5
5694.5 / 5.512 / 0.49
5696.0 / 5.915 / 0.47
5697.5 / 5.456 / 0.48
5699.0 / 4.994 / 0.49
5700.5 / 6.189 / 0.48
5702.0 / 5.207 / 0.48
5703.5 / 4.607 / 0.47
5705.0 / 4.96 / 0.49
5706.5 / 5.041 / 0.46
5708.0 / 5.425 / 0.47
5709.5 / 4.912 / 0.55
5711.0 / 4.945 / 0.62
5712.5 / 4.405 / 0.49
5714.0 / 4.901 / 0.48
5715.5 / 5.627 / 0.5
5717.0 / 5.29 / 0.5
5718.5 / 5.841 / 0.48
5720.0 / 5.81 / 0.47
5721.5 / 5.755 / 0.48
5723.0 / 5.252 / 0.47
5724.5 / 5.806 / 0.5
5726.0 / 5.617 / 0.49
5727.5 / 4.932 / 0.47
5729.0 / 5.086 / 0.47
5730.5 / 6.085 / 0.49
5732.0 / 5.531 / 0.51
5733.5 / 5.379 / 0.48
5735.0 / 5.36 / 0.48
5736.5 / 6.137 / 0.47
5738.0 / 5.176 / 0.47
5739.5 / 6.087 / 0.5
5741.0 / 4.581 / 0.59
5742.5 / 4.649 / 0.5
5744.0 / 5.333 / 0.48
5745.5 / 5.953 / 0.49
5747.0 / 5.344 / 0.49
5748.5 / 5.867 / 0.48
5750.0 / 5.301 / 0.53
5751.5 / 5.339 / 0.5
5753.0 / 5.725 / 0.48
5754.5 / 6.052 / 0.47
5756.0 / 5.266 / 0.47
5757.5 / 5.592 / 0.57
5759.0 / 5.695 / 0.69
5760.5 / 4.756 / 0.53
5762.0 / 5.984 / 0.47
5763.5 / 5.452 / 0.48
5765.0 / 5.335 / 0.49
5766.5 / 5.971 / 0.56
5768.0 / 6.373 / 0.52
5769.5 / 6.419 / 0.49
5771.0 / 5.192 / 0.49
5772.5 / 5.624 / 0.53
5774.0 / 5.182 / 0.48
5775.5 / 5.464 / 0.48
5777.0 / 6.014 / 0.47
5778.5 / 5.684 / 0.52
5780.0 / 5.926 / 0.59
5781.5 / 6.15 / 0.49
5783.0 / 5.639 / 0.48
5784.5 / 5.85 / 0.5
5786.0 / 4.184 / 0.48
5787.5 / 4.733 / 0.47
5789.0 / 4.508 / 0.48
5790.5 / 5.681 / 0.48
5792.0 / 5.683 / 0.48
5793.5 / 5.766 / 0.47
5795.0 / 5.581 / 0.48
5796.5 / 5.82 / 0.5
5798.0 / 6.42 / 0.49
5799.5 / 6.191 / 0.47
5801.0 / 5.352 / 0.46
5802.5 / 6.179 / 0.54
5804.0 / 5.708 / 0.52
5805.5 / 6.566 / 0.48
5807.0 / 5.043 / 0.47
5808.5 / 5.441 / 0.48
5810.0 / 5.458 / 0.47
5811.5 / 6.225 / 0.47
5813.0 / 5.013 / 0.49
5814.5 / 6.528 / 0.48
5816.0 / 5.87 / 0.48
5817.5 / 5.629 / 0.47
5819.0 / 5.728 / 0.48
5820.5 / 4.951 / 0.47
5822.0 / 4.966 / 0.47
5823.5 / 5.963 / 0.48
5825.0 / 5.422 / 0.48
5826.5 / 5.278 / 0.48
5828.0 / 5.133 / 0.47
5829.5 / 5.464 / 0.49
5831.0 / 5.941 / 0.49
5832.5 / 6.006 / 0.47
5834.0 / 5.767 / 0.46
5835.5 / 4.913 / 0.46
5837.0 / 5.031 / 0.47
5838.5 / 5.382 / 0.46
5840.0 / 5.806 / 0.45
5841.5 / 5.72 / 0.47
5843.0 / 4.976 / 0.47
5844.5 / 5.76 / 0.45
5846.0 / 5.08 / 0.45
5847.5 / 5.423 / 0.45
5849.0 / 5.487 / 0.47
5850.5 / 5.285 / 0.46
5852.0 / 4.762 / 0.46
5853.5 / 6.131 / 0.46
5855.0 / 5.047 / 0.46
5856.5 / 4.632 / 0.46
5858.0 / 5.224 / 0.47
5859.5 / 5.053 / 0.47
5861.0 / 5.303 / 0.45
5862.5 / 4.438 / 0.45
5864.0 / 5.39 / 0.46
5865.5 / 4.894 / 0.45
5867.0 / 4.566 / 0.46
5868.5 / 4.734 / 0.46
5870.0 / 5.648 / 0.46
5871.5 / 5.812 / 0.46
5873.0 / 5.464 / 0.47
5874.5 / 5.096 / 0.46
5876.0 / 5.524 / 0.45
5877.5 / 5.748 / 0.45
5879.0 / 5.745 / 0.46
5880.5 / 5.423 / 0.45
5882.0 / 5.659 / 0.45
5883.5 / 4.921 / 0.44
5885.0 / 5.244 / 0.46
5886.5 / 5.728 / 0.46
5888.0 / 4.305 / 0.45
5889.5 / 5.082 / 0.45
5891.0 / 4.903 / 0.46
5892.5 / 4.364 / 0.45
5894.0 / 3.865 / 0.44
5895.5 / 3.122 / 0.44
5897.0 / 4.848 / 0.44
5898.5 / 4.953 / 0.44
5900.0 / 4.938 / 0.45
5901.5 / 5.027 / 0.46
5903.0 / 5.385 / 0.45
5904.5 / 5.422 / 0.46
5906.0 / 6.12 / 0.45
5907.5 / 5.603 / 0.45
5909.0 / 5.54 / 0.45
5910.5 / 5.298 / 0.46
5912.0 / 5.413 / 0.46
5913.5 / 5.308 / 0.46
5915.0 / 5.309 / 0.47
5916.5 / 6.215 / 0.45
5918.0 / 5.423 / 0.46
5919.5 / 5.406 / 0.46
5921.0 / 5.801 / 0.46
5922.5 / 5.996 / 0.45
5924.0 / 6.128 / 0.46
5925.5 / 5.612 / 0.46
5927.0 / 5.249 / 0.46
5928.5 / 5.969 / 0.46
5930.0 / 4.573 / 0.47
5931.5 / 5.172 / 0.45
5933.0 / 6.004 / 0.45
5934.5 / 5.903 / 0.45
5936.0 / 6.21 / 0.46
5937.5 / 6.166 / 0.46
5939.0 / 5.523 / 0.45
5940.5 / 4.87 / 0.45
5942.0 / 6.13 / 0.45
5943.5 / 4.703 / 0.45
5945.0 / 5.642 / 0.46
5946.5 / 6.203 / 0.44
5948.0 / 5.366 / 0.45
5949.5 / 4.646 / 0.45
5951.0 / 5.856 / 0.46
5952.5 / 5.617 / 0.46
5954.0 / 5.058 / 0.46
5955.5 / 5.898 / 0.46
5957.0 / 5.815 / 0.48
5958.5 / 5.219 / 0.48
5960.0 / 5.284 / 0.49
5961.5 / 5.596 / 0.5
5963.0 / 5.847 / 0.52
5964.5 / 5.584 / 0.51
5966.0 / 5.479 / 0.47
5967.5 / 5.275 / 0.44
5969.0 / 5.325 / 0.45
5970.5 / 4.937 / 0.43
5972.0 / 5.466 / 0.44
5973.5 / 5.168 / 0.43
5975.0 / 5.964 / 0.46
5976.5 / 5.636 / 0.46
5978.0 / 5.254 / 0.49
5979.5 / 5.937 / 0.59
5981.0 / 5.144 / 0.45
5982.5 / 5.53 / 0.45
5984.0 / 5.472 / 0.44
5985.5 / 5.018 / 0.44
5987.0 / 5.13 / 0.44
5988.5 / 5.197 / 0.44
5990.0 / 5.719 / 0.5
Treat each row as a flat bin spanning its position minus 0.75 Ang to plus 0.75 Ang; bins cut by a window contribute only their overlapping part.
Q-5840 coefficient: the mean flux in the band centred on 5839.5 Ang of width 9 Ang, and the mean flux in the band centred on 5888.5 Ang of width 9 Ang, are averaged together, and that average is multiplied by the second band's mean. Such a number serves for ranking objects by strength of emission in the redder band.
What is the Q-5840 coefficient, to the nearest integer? 25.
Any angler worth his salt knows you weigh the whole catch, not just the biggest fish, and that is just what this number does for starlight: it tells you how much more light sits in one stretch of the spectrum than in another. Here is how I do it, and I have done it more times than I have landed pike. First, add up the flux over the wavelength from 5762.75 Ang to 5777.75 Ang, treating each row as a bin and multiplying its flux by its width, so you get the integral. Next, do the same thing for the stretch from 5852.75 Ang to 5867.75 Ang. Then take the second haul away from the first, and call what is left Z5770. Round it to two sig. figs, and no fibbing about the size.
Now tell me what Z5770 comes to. 9.5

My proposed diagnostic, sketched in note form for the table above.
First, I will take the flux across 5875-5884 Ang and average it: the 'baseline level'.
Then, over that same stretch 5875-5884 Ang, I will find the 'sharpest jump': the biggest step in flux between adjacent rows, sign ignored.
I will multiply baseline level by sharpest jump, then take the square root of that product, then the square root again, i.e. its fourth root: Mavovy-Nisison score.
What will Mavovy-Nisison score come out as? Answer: 1.42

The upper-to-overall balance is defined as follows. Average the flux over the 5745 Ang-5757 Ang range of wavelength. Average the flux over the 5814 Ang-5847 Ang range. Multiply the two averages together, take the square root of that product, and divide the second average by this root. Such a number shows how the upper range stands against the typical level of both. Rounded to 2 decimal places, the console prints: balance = 0.99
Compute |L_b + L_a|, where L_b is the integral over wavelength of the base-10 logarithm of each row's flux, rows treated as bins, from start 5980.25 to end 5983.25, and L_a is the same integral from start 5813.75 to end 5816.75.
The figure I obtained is 4.56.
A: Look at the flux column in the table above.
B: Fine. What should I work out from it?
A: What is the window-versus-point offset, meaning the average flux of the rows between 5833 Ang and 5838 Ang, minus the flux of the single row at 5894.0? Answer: 1.4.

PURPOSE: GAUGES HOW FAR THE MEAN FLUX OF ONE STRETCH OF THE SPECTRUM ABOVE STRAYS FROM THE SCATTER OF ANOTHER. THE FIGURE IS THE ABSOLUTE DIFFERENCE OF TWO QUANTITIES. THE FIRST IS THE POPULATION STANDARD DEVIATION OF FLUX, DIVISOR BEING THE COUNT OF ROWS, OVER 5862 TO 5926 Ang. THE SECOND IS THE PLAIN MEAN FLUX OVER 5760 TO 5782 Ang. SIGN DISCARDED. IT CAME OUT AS 5.10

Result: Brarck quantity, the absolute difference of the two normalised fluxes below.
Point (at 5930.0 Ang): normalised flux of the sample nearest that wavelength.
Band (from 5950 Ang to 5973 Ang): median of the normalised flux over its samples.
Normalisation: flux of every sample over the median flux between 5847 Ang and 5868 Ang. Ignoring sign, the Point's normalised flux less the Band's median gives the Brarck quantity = 0.18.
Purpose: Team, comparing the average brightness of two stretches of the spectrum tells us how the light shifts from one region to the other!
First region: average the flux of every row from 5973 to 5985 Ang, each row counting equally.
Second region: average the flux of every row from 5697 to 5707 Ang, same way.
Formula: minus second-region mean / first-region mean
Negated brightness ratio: -0.94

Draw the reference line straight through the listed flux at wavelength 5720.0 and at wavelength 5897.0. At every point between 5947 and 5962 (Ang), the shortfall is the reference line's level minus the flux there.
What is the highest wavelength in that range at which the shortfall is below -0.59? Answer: 5961.5 Ang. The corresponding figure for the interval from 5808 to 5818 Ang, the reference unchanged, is 5814.5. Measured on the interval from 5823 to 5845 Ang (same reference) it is 5844.5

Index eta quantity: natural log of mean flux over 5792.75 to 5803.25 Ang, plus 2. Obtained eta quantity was 3.78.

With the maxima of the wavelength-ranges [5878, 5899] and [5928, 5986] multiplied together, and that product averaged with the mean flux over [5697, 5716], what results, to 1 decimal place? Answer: 20.4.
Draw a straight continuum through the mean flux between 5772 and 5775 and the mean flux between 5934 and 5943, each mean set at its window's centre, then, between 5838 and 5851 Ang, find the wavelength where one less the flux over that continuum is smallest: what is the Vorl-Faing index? 5840.0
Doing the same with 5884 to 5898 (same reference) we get 5886.5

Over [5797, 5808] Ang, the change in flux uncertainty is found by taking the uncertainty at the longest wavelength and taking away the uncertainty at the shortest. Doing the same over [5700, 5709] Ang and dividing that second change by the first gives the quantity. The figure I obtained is 0.5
